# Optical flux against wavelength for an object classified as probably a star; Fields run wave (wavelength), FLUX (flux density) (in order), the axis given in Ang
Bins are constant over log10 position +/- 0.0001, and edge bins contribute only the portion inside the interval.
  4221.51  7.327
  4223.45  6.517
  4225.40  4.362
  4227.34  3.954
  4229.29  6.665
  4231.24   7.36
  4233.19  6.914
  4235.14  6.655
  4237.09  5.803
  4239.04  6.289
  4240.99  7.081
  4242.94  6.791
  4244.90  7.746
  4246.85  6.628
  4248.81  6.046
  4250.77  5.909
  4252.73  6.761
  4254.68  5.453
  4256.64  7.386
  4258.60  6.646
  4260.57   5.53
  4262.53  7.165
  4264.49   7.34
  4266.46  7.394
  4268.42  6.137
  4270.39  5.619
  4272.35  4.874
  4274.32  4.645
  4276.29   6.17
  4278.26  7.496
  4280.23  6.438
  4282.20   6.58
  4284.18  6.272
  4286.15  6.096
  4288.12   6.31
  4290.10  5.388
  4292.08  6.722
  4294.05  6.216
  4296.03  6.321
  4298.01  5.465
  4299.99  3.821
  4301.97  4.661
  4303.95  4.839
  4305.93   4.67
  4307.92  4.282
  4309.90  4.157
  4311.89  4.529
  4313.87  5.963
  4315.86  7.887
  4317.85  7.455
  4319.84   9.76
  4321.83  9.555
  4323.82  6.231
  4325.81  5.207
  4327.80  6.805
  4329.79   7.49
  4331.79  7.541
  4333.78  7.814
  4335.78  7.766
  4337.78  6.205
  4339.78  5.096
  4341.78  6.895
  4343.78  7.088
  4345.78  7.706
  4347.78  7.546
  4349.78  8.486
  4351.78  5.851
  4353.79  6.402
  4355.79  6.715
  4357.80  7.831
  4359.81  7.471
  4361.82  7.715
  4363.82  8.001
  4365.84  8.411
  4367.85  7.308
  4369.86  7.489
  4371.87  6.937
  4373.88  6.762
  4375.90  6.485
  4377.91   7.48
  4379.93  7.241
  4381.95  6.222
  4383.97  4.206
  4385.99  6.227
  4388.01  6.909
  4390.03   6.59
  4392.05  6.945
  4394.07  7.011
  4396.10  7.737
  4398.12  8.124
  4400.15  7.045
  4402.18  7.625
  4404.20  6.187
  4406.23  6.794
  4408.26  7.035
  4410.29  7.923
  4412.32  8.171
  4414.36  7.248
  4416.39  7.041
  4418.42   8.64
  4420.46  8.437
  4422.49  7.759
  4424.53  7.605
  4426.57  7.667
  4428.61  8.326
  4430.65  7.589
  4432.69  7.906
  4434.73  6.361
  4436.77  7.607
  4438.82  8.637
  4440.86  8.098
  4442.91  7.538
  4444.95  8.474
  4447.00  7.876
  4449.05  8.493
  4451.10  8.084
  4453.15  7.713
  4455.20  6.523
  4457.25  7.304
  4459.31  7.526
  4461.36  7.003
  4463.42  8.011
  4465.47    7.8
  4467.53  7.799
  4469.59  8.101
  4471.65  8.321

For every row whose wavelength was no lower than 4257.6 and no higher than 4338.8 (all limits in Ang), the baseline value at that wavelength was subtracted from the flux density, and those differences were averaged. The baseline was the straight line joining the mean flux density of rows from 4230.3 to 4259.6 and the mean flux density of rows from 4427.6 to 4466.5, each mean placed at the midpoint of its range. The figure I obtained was -0.64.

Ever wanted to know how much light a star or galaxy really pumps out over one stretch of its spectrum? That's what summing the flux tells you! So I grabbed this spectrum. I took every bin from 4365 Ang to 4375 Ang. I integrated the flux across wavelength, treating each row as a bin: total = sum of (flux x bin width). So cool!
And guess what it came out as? 74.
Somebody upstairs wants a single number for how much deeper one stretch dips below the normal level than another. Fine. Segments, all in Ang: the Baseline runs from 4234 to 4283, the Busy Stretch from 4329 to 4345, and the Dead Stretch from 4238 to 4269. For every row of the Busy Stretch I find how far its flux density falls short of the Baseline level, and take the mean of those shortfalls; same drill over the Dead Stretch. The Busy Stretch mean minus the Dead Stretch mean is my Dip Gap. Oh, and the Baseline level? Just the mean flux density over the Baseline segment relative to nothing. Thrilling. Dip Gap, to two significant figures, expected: -0.34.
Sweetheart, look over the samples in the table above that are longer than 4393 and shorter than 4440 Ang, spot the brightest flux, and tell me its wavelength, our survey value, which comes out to 4418.42 Ang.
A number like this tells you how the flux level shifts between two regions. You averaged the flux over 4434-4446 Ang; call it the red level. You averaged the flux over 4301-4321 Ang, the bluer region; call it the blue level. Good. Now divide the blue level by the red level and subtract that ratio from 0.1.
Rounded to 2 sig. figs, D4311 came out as -0.65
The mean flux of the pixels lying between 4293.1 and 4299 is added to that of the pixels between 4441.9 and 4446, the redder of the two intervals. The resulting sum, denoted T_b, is 14.0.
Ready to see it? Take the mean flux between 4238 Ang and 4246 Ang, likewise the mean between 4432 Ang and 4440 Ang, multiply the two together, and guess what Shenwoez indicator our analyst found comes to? 53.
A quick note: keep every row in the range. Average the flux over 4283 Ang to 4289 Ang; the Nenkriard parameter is 6.2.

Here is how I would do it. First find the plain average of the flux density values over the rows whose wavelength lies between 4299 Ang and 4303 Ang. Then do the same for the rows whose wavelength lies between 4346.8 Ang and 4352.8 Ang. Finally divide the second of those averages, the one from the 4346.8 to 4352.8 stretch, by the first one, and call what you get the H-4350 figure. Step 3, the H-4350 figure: 1.72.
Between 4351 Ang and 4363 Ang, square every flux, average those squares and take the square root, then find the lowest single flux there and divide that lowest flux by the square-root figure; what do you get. 0.83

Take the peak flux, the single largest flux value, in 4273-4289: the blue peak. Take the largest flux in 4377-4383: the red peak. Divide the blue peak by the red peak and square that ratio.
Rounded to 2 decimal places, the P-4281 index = 1.00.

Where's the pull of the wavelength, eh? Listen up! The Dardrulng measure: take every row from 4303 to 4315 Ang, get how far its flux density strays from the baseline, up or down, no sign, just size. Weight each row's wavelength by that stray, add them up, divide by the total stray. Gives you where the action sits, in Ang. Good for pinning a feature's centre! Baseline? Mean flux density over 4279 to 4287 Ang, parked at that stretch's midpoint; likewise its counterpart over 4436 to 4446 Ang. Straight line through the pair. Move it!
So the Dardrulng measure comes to 4308.5 Ang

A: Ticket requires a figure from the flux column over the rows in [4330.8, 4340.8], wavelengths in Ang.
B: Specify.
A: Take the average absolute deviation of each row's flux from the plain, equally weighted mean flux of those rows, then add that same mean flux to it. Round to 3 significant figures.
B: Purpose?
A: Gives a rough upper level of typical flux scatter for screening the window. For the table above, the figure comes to 7.87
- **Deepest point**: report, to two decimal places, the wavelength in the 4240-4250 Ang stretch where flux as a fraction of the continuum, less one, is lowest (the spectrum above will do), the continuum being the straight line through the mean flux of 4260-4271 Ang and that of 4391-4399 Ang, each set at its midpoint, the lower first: 4248.81 Ang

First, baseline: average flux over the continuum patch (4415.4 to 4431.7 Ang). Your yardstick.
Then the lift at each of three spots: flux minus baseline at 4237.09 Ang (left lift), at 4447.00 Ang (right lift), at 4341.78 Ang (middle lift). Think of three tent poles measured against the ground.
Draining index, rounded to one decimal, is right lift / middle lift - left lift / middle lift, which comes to -2.1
